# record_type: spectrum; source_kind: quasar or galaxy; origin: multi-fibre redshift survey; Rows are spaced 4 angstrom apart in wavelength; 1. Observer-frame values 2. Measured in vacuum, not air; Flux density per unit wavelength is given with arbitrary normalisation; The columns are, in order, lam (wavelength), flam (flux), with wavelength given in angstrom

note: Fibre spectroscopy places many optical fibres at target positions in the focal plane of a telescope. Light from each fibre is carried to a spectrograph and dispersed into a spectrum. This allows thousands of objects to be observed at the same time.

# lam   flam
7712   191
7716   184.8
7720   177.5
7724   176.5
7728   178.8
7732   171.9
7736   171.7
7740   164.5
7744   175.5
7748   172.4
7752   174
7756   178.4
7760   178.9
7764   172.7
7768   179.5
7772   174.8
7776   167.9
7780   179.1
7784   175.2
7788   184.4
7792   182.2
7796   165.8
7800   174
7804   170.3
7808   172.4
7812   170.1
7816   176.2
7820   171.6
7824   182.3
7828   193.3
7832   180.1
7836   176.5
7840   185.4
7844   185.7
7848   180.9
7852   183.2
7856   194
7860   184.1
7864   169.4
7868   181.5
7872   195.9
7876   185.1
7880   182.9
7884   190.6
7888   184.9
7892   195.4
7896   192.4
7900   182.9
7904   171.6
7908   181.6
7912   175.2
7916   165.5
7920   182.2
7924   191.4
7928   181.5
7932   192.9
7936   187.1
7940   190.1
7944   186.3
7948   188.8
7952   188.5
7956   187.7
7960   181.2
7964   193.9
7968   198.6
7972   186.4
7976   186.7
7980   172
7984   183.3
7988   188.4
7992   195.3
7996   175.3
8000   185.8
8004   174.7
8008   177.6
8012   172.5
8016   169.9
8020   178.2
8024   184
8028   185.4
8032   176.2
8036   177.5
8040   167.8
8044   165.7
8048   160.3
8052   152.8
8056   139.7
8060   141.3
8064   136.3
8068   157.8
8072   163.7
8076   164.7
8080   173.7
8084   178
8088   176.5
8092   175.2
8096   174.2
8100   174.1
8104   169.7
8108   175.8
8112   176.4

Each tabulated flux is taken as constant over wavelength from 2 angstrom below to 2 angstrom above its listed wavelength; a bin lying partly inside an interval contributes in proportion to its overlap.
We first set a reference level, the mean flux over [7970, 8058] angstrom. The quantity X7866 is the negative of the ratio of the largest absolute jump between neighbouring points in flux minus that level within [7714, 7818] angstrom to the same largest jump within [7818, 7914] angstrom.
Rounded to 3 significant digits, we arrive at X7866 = -1.12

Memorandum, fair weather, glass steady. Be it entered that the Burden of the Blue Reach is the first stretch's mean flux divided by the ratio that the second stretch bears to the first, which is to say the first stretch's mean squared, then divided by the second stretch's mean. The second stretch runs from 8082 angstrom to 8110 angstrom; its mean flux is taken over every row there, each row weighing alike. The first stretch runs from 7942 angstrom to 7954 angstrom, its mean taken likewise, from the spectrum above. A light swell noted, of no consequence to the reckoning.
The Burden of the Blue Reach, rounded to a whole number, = 202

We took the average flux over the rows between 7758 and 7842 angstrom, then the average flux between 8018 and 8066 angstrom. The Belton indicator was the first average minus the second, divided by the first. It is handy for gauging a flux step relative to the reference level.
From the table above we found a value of 0.074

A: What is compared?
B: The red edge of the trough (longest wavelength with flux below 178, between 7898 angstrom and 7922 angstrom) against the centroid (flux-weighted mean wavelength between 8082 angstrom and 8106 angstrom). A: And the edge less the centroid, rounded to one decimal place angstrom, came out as -177.9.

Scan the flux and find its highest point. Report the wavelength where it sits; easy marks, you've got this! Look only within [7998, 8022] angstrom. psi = 8000 angstrom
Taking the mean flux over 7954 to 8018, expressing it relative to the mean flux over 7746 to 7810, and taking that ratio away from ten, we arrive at 8.95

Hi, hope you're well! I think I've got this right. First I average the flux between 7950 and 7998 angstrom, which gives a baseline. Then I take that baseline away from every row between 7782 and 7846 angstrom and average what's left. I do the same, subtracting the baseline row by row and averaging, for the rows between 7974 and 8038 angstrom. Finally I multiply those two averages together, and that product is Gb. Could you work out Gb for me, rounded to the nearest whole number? 54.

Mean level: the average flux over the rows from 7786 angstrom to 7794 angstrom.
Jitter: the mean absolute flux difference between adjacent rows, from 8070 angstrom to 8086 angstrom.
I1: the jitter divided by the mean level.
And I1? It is 0.026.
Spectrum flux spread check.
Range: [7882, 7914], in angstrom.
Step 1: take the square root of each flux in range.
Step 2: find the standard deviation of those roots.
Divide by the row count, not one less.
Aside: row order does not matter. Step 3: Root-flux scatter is 0.29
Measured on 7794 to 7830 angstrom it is 0.29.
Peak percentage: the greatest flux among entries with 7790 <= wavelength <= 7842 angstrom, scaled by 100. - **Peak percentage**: 19330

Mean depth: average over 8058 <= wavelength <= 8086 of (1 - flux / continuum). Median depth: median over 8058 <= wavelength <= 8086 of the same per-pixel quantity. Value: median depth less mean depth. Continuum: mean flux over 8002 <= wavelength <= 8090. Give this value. -0.026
